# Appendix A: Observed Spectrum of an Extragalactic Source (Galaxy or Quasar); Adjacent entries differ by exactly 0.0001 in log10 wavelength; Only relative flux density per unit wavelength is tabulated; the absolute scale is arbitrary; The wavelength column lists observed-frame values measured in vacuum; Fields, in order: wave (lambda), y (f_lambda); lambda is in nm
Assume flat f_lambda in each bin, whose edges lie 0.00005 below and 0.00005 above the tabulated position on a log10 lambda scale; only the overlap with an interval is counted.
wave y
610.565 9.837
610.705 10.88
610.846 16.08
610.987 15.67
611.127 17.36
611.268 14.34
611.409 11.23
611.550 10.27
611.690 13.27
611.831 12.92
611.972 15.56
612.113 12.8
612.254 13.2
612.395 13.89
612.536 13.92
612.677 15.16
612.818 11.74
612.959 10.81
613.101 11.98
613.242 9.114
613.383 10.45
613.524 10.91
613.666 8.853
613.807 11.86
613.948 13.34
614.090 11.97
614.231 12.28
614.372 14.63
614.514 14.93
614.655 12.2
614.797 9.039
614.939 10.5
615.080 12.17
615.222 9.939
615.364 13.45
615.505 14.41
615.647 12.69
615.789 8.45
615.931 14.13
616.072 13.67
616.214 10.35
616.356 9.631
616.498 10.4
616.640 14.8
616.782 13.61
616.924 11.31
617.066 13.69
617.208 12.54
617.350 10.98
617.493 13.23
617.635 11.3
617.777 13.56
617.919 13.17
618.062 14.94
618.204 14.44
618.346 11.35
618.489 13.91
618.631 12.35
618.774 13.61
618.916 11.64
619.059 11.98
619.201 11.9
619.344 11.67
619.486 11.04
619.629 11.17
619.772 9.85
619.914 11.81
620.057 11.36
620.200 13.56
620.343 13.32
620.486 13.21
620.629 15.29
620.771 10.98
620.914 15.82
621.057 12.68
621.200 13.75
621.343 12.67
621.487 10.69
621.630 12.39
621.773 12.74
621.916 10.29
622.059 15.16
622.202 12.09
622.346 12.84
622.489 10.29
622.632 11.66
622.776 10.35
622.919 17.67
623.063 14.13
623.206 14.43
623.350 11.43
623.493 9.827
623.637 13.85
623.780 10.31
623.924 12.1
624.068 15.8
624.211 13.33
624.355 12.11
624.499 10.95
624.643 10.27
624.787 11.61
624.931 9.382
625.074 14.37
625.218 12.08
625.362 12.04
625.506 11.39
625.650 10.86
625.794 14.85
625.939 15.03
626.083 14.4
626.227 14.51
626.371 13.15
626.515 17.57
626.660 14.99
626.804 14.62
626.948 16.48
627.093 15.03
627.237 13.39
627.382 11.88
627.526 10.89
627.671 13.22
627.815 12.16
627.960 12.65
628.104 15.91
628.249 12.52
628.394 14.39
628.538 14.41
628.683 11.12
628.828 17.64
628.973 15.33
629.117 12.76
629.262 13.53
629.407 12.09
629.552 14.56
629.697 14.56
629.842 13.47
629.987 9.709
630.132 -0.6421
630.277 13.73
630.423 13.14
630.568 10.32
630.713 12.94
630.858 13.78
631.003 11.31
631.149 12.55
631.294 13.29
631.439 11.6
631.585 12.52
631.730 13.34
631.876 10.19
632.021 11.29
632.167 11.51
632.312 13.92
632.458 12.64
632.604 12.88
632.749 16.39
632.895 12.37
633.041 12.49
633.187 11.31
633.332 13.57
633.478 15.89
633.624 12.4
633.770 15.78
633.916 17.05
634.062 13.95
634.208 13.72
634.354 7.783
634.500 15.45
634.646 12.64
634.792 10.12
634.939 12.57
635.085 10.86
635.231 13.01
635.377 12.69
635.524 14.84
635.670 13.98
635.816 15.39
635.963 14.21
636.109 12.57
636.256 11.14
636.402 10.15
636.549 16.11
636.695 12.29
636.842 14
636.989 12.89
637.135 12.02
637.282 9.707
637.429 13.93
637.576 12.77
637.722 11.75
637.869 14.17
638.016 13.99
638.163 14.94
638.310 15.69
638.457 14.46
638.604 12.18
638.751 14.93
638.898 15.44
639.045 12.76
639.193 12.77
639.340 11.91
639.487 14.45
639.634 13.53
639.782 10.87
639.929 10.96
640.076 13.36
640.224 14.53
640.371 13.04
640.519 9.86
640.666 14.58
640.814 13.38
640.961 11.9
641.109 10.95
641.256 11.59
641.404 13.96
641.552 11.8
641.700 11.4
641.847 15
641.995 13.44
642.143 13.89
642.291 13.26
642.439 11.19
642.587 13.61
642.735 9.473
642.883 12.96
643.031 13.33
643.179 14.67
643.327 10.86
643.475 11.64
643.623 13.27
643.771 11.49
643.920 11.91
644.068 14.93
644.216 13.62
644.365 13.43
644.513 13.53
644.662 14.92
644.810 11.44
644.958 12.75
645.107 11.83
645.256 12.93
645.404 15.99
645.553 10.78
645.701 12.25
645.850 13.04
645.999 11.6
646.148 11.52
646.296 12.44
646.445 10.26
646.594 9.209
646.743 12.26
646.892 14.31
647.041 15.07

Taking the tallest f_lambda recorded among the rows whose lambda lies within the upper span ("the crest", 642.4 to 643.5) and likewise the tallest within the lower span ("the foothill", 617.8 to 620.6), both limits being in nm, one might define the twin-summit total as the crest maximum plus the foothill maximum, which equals 29.6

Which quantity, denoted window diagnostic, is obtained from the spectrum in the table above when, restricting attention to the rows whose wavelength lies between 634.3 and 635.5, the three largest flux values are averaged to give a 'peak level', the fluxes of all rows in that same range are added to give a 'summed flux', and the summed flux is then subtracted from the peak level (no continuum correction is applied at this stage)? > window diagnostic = -81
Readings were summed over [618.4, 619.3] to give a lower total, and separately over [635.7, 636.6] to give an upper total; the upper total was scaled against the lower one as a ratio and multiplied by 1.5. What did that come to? 1.58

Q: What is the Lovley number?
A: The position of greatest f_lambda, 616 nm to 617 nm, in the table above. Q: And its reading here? 616.640 nm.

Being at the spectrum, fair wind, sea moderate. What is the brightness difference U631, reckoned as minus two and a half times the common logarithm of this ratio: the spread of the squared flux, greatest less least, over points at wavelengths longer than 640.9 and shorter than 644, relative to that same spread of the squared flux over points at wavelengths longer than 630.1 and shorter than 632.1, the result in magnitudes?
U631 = 0.37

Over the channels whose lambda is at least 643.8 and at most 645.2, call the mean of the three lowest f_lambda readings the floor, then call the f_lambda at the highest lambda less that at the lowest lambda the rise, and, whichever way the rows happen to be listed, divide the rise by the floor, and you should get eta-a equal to -0.01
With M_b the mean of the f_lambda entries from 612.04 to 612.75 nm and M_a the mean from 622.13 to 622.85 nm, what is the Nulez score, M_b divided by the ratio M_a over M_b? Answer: 17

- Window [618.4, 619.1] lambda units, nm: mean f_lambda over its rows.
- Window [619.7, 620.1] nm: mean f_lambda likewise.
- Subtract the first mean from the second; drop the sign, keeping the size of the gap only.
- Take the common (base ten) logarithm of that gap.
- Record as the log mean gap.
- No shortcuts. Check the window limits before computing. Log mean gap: 0.23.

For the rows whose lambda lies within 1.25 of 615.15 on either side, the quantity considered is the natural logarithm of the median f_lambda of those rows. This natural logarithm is 2.50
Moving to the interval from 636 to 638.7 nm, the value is 2.55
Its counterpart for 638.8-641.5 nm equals 2.56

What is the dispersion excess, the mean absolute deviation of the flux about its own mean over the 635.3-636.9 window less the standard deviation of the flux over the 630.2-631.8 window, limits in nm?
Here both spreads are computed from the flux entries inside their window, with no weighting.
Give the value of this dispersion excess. 0.4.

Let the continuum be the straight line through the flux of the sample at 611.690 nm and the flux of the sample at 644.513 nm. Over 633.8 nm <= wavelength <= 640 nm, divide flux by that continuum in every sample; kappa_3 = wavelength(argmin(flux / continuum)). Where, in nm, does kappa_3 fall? 634.354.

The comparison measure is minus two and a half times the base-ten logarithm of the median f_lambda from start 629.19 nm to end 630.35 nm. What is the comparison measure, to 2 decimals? -2.83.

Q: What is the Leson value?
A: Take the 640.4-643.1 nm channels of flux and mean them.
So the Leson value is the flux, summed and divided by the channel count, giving 12.5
